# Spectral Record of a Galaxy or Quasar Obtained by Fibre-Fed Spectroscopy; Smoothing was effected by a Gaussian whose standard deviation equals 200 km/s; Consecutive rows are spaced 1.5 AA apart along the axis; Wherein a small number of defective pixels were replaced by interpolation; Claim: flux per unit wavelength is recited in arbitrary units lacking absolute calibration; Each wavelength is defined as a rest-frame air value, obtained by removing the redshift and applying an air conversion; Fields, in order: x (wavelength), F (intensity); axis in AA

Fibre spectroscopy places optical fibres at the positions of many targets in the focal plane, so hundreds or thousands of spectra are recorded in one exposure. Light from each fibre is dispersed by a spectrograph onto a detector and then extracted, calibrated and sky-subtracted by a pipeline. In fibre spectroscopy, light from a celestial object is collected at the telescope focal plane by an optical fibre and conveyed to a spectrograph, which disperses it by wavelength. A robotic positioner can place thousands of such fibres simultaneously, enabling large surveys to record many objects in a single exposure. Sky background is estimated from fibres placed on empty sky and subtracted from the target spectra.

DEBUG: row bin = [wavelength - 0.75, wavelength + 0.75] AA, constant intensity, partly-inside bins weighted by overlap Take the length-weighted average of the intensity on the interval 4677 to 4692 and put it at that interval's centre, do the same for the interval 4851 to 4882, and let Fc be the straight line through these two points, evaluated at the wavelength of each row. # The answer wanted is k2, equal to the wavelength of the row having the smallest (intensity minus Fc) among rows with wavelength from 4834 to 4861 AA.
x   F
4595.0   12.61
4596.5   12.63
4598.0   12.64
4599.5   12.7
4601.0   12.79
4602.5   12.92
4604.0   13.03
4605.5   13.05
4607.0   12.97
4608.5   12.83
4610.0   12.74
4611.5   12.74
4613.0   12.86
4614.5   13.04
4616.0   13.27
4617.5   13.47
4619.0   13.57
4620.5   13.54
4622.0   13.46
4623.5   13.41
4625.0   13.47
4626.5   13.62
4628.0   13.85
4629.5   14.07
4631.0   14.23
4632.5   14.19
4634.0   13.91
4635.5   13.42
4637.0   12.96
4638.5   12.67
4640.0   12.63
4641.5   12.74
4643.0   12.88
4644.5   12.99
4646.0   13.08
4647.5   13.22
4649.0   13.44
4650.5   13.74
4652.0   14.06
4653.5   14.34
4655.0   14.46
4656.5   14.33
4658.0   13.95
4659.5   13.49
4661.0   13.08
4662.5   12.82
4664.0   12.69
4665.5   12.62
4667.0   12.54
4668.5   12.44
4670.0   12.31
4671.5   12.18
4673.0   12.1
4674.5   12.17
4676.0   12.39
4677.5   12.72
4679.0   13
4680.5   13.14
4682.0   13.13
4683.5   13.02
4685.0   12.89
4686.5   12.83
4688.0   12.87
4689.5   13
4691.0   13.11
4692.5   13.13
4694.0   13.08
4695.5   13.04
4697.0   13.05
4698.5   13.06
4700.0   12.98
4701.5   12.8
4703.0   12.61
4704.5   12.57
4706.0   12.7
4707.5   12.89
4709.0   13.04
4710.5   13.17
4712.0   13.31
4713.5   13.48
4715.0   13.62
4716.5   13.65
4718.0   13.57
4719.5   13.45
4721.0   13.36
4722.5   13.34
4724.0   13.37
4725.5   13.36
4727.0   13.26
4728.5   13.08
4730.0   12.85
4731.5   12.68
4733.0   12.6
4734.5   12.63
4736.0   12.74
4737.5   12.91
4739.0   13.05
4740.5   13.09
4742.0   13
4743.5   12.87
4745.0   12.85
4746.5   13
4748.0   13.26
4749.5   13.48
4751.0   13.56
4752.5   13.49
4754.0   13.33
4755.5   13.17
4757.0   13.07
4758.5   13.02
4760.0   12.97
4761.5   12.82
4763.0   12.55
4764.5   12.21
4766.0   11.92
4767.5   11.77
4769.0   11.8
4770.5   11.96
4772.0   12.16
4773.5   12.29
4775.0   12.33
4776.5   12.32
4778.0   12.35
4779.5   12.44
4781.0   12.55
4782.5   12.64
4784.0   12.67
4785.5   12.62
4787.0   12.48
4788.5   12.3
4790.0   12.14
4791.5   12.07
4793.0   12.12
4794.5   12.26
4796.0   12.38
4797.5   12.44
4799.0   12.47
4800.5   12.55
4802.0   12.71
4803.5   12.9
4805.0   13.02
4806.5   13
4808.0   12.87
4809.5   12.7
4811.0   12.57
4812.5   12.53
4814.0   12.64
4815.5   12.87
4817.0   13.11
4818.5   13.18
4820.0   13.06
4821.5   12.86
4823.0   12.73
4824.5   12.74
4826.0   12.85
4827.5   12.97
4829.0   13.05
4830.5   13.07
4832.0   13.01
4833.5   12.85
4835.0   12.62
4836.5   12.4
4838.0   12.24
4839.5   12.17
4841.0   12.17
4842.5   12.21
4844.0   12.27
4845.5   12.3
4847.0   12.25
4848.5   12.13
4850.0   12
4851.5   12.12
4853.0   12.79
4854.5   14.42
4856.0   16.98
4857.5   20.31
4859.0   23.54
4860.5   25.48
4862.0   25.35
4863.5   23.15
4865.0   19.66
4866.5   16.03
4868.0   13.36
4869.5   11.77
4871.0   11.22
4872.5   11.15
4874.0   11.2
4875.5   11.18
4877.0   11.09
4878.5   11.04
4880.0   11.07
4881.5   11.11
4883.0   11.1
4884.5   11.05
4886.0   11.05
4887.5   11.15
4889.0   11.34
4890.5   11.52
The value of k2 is 4850.0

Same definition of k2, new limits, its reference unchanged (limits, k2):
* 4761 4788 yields 4767.5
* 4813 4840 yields 4839.5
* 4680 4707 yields 4704.5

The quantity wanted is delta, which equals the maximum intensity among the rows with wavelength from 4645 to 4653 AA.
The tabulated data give 14.06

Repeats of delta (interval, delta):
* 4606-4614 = 12.97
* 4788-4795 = 12.3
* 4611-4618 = 13.47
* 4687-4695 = 13.13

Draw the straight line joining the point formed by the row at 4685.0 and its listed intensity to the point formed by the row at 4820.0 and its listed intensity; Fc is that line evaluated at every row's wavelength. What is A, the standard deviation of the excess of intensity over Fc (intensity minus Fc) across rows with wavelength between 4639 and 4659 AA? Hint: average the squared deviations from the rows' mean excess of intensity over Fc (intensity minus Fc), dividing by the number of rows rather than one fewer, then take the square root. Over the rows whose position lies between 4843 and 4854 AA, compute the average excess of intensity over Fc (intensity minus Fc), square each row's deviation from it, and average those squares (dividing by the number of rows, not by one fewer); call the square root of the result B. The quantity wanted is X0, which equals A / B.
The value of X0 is 2.7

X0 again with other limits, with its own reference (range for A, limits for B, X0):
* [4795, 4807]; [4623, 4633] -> 0.8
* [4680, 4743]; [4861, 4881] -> 0.1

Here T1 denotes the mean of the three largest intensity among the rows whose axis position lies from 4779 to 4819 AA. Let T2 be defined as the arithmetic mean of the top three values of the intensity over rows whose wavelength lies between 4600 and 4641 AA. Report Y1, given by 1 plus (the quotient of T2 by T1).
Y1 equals 2.08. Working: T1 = 13.1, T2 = 14.2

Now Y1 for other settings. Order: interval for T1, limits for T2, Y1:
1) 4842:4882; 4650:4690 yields 1.58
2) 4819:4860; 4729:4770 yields 1.67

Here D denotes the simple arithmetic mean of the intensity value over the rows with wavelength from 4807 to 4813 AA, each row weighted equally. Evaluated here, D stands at 12.7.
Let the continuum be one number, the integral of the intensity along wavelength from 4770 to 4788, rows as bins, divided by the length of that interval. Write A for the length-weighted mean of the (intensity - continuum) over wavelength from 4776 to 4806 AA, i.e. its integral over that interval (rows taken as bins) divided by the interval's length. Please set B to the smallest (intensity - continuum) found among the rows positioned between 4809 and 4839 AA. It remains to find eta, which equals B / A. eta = -2.3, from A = 0.07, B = -0.2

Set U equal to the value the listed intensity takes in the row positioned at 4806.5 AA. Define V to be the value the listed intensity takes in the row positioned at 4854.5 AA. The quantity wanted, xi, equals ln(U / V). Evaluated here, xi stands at -0.10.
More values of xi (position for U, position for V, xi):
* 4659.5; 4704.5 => 0.07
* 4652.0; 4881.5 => 0.24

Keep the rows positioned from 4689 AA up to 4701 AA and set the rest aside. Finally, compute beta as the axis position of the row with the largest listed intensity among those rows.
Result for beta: 4692.5 AA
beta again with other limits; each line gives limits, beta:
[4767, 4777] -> 4775.0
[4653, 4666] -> 4655.0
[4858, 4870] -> 4860.5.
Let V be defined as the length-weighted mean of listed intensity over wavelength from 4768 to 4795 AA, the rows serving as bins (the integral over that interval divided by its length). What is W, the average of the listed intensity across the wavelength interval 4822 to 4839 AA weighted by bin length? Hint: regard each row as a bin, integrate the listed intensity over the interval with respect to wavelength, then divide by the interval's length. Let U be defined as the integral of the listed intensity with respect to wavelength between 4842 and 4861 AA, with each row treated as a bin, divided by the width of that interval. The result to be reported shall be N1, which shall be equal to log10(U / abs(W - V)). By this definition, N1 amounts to 1.5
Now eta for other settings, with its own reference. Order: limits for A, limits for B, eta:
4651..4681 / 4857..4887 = -2.1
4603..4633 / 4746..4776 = -0.7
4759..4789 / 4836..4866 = 9.6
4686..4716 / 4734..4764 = 0.2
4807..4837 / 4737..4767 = -1.1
